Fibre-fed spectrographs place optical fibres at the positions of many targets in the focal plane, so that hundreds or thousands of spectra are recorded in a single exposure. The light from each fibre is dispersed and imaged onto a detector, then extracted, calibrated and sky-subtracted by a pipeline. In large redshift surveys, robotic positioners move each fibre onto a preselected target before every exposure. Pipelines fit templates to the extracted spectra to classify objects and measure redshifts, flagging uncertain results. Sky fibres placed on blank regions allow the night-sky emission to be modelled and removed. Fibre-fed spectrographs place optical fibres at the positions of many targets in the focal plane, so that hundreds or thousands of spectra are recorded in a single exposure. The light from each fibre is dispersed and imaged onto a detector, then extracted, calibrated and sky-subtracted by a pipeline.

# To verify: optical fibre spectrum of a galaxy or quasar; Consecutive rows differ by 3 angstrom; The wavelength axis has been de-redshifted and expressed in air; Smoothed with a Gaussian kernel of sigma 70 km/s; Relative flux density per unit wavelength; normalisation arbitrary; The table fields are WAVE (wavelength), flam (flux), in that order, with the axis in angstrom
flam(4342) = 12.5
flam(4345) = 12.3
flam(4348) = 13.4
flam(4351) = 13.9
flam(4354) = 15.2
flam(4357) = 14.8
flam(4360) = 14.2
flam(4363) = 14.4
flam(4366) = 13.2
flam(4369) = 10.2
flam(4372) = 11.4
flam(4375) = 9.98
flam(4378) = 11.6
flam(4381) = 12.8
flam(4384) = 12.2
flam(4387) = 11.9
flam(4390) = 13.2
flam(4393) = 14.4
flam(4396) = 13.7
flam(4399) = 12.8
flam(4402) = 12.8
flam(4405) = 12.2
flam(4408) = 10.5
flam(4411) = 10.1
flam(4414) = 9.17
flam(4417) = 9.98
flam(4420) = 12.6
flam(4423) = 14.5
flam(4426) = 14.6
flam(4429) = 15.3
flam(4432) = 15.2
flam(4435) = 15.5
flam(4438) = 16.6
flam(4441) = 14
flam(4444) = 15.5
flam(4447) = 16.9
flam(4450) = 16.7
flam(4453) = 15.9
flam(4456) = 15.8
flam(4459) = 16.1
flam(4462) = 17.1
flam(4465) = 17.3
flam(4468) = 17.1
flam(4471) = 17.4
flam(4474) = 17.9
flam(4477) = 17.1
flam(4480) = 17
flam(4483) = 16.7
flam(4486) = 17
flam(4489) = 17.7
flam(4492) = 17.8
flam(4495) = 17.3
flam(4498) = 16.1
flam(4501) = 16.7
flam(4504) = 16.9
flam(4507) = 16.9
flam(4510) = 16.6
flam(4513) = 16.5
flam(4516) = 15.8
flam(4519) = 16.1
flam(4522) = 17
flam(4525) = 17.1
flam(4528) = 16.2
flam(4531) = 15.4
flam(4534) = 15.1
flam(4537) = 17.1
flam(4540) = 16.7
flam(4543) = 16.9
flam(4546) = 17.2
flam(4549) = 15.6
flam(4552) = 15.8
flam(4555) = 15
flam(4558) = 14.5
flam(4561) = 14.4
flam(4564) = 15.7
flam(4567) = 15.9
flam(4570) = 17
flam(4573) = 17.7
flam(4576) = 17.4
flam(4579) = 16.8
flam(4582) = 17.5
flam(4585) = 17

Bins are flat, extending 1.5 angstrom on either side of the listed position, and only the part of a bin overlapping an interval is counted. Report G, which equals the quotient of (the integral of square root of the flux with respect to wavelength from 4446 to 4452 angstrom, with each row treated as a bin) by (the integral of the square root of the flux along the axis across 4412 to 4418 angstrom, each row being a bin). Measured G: 1.32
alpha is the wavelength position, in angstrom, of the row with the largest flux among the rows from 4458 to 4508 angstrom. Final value 4474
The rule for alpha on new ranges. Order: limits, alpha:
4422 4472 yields 4471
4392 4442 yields 4438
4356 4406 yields 4357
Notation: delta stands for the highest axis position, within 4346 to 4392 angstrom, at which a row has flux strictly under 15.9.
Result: 4390 angstrom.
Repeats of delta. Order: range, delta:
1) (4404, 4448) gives 4444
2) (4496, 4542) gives 4534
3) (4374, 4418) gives 4417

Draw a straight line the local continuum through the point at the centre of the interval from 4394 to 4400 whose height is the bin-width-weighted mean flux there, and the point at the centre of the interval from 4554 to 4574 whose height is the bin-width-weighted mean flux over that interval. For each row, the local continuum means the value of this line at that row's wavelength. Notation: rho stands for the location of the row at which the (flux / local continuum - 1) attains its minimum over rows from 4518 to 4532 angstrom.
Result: 4531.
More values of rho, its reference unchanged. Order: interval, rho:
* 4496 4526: 4516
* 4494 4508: 4498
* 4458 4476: 4459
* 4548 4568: 4561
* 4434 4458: 4441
